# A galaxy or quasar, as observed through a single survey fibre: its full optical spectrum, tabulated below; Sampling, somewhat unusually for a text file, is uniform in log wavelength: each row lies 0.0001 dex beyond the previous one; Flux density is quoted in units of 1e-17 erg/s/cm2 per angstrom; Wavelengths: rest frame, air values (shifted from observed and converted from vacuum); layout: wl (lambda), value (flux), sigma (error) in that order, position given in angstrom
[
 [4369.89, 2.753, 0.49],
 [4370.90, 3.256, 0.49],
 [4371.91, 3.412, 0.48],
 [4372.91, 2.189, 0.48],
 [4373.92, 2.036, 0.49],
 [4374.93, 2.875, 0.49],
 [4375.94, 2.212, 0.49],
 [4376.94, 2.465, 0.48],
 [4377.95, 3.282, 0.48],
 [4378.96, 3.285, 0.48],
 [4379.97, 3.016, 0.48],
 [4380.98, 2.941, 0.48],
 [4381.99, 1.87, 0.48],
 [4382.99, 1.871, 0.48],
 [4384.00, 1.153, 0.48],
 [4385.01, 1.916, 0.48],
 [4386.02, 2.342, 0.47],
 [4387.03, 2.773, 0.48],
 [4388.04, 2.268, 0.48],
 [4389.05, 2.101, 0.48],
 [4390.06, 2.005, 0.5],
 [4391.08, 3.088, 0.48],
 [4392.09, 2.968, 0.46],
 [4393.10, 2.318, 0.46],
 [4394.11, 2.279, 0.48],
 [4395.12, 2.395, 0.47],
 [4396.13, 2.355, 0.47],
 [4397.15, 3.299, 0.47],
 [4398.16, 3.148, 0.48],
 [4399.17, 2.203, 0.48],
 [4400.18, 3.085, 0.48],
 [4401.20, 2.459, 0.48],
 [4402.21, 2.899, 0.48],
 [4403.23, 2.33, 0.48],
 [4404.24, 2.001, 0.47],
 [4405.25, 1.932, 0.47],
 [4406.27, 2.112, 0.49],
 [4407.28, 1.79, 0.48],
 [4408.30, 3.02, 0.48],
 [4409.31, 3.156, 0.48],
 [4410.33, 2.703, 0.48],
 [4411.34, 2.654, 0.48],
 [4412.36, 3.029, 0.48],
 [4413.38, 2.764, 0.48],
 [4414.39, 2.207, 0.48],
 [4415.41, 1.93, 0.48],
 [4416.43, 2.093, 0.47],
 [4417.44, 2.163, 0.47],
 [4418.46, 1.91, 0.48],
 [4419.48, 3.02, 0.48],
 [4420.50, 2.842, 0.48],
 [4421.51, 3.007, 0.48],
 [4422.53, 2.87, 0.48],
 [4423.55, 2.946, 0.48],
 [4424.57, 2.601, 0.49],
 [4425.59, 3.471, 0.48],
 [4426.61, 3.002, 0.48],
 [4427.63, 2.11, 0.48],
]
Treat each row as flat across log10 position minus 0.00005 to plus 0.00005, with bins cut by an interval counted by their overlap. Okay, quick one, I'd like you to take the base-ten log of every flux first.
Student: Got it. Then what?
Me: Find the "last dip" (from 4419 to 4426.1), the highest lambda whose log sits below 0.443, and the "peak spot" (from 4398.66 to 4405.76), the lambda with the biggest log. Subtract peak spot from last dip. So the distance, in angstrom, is 24.4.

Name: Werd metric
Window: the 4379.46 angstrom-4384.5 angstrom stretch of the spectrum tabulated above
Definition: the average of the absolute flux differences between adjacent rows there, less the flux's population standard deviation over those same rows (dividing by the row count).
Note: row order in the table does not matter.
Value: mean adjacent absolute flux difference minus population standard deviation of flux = -0.24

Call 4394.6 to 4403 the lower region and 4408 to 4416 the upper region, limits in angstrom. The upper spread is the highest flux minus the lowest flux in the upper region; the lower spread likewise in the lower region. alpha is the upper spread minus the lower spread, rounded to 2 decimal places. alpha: 0.13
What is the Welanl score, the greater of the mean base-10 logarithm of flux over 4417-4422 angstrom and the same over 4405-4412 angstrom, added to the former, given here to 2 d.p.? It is 0.81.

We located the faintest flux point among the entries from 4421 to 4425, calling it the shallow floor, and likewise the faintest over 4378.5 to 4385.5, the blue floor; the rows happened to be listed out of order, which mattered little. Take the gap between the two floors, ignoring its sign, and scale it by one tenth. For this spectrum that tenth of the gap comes 0.14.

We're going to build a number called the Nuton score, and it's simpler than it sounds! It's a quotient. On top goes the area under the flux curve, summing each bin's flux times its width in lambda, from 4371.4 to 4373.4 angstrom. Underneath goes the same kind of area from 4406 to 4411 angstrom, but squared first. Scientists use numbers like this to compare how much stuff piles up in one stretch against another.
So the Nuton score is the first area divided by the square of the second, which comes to 0.034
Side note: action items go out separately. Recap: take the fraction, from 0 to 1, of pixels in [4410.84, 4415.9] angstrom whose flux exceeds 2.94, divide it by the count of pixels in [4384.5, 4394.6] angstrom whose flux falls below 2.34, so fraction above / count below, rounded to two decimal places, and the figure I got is 0.03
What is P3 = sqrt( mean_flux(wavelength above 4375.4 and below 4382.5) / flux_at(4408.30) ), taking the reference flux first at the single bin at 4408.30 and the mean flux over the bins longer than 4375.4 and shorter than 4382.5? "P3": 0.95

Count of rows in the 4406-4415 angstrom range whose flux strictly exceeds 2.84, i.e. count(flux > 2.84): 3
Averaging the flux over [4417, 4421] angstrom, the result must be 2.48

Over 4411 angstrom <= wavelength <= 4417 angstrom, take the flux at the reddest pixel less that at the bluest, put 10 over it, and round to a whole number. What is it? -18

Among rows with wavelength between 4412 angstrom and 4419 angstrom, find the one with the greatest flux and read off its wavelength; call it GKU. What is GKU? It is 4412.36 angstrom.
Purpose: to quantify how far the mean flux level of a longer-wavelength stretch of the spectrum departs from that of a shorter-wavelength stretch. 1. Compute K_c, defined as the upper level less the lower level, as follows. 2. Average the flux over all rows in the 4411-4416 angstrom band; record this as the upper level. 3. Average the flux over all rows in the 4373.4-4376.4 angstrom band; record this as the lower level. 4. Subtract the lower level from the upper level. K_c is 0.1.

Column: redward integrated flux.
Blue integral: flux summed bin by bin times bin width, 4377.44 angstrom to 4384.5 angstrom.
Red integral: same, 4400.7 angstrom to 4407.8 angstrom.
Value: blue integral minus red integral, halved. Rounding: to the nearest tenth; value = 0.9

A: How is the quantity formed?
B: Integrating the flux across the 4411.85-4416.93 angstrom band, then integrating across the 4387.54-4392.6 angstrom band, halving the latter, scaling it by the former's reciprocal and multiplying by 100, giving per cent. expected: 51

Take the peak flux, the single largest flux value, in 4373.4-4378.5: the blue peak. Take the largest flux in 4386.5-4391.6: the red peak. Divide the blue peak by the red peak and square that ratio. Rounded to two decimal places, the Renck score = 1.13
